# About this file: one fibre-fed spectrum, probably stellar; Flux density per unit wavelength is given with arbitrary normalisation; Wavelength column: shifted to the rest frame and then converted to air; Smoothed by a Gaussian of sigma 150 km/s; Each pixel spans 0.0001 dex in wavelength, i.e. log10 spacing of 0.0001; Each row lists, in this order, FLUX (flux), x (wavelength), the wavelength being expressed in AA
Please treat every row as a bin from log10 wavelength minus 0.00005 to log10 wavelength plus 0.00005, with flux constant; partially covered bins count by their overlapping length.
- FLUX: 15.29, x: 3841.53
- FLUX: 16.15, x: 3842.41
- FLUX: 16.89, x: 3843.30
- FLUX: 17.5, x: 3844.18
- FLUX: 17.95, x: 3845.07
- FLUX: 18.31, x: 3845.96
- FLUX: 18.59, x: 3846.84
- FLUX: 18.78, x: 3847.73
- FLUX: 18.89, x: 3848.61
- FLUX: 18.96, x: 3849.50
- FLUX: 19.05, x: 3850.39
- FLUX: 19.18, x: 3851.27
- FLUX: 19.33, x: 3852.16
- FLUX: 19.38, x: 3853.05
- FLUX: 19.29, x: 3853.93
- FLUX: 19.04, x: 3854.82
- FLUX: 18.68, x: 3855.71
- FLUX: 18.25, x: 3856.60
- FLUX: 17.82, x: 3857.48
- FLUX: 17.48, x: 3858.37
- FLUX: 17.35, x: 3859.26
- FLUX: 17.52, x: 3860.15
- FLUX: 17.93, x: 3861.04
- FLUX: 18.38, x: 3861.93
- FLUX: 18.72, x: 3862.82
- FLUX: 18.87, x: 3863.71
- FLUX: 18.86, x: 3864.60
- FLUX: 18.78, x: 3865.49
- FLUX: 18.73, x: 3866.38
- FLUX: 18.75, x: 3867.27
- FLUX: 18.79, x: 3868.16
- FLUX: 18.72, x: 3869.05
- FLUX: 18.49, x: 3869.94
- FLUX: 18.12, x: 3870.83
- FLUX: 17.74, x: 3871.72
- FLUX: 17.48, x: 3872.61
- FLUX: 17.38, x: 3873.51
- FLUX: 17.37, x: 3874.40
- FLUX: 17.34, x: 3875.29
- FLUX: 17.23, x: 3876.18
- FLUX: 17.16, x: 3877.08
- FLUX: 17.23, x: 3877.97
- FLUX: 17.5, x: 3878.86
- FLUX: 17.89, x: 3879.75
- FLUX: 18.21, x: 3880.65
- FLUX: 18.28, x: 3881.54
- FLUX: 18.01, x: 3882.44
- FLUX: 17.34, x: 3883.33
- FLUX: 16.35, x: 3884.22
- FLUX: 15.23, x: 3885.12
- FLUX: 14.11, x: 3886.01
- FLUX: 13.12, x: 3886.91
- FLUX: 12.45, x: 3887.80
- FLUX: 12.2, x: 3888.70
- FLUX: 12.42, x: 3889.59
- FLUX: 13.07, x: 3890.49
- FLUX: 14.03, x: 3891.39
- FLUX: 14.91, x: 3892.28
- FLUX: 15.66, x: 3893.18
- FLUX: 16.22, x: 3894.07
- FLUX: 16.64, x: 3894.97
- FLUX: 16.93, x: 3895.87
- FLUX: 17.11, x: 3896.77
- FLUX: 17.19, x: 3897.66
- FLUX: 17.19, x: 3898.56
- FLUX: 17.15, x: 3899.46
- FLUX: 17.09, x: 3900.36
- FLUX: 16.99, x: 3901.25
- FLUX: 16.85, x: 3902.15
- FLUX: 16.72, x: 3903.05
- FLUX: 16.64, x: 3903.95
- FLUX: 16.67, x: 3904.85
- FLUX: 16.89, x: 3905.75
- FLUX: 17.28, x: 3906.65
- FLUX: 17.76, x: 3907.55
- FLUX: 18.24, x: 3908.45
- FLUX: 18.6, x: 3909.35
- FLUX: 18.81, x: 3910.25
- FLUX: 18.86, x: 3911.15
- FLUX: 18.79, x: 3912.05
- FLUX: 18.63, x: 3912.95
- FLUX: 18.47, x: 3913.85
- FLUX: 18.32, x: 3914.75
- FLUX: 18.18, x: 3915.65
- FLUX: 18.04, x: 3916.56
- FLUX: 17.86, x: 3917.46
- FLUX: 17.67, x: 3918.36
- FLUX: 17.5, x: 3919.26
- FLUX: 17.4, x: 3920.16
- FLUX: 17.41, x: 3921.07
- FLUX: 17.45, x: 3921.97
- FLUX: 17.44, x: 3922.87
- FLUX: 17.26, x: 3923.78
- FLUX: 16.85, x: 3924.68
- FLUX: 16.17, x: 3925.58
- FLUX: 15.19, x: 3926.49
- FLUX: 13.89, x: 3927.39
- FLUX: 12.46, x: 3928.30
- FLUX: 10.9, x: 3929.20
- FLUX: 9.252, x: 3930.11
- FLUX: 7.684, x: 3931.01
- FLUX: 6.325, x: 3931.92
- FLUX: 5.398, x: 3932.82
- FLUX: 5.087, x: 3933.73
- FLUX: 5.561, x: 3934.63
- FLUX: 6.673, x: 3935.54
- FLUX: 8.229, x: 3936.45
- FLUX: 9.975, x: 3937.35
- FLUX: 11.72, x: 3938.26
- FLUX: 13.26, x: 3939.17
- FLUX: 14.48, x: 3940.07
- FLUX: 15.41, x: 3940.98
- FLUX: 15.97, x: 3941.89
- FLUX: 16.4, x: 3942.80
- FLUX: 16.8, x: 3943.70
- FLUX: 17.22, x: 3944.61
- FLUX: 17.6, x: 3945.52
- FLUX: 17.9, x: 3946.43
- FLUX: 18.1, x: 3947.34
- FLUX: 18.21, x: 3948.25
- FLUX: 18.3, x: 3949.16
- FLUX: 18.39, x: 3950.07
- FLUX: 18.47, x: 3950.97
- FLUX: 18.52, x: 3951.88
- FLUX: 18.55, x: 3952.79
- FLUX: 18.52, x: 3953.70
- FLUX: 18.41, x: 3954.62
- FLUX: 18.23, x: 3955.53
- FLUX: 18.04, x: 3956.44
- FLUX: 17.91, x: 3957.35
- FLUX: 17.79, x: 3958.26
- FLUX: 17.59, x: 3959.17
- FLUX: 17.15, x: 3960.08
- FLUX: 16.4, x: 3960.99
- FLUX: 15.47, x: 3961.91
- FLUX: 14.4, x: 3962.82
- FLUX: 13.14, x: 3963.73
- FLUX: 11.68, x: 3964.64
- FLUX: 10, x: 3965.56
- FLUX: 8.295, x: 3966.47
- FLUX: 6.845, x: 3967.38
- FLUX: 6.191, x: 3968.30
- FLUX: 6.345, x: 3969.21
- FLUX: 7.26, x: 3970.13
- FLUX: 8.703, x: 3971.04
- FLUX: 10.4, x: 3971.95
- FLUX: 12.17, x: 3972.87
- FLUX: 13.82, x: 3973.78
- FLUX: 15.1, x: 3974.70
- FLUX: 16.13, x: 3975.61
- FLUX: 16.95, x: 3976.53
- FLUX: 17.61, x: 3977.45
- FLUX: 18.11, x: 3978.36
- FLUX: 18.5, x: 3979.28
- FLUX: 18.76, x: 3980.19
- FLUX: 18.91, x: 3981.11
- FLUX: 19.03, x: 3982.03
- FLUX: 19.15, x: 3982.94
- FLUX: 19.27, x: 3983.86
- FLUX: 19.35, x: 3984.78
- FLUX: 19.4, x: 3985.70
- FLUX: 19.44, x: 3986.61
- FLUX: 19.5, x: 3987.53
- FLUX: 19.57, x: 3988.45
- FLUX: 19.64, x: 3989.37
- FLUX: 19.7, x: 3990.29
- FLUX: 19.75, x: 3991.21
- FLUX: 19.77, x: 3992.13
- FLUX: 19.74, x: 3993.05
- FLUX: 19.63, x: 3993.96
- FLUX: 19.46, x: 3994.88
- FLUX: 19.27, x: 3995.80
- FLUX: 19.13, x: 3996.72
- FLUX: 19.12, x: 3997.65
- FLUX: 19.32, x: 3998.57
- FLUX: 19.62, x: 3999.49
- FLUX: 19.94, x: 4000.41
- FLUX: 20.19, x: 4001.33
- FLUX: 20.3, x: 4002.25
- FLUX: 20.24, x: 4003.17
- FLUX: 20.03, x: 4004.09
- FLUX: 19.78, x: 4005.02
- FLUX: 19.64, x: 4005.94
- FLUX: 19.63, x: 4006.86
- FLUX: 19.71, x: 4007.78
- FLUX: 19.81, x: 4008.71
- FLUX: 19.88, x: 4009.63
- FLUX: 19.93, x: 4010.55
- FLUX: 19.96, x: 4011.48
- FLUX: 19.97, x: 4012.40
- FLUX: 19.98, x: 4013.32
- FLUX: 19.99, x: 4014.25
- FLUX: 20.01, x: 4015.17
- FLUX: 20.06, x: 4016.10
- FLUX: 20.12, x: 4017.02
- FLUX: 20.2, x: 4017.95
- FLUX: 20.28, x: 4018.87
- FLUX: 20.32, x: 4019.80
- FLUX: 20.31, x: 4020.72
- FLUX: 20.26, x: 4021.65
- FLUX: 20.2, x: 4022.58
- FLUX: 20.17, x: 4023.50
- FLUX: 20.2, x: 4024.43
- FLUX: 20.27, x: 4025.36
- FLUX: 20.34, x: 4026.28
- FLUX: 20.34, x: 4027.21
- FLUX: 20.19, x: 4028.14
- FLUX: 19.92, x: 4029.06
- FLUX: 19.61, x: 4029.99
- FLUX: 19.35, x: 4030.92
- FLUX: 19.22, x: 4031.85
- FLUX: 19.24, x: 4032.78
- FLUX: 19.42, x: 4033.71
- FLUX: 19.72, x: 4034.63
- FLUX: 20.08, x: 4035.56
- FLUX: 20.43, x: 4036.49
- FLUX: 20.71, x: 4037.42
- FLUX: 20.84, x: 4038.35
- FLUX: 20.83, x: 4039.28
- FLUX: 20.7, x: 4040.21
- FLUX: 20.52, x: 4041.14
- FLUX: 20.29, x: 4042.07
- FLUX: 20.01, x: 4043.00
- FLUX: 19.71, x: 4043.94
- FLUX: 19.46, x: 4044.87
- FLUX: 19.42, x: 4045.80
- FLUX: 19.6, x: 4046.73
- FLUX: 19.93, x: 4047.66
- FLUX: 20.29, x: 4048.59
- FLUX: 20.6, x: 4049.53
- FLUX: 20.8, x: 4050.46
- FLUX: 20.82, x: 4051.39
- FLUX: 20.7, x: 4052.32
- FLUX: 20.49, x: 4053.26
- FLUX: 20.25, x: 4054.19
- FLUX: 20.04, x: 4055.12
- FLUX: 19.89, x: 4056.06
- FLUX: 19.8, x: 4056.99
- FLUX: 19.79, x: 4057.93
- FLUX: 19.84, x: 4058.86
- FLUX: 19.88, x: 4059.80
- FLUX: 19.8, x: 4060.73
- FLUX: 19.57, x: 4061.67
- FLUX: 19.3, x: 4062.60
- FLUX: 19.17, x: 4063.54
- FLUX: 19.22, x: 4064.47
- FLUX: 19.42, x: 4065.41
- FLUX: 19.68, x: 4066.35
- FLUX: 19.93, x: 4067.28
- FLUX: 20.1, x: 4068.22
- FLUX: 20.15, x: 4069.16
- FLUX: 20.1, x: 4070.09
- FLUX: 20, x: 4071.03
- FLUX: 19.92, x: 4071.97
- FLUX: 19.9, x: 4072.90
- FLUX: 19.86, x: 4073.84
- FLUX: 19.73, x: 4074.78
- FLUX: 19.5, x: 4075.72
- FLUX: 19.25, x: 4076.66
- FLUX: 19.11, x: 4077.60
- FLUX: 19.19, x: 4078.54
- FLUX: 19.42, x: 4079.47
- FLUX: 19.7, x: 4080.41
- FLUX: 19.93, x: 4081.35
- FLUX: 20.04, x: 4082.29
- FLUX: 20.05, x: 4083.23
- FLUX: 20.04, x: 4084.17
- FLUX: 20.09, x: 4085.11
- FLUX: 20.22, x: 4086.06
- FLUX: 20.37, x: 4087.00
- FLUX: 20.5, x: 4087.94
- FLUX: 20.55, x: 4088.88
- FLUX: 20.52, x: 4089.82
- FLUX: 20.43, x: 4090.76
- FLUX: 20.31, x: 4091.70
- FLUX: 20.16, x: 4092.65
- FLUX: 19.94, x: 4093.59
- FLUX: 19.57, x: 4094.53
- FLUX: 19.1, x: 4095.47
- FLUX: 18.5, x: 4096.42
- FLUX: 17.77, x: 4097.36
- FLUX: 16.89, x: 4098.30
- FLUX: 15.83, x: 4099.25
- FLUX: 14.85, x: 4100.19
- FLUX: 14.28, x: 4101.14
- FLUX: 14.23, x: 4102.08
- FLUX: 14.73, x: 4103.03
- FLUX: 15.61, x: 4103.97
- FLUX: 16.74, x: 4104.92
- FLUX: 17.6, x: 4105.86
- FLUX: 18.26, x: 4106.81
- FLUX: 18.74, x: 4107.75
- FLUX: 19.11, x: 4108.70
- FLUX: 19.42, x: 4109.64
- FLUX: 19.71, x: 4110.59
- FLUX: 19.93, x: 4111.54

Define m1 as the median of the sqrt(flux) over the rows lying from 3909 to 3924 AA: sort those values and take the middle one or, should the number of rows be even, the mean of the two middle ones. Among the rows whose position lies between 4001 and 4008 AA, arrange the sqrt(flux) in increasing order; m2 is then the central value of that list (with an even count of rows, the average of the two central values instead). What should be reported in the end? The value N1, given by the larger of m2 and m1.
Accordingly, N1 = 4.46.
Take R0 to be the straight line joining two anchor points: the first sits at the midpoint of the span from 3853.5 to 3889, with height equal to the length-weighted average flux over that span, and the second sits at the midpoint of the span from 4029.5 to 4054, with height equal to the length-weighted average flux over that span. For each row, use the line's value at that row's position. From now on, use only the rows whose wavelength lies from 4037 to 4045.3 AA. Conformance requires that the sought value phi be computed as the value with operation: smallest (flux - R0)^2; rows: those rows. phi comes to 0.01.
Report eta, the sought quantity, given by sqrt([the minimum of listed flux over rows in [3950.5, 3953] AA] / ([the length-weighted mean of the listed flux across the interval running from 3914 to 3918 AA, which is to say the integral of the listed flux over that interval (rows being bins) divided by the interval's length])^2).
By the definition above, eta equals 0.24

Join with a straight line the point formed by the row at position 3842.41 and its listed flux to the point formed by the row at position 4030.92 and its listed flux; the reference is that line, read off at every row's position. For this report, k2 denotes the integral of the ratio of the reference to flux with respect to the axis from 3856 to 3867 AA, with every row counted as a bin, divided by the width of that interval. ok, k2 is 0.90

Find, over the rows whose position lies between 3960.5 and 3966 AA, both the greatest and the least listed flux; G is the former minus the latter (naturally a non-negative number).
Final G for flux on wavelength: 6.4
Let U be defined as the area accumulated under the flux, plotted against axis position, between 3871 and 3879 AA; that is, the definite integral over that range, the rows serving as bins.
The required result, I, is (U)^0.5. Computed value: 11.8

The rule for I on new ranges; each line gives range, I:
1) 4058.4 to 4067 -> 13.0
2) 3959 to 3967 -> 10.4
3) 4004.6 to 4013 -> 12.9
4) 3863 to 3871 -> 12.2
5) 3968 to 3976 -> 9.3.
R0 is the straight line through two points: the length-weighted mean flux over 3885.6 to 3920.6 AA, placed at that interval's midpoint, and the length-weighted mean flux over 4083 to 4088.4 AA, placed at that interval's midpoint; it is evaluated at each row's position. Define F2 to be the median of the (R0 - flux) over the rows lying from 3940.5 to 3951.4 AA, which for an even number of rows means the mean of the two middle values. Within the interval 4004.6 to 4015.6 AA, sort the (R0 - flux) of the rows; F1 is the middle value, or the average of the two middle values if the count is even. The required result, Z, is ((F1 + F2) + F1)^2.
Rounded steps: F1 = -1.18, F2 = -0.3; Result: 7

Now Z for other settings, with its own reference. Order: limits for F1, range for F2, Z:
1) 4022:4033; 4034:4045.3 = 11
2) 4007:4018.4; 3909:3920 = 15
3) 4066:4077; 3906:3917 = 2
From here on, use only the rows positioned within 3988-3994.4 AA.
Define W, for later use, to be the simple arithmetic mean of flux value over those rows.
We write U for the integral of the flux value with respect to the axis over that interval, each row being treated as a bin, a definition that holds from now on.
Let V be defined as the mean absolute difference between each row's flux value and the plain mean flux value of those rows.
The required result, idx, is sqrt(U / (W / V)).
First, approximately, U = 126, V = 0.1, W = 19.7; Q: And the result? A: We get 1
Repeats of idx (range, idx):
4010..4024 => 1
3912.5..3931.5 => 7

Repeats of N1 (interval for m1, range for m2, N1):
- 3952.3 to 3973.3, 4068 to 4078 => 4.46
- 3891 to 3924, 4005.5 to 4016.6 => 4.47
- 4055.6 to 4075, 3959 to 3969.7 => 4.45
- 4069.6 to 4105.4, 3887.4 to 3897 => 4.45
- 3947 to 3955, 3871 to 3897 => 4.29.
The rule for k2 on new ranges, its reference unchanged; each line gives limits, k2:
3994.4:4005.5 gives 0.96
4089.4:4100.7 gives 1.11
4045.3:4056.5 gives 0.97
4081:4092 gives 1.00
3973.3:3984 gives 1.06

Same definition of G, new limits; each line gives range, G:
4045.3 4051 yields 1.4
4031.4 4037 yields 1.2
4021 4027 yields 0.2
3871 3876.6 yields 0.5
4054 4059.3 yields 0.5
